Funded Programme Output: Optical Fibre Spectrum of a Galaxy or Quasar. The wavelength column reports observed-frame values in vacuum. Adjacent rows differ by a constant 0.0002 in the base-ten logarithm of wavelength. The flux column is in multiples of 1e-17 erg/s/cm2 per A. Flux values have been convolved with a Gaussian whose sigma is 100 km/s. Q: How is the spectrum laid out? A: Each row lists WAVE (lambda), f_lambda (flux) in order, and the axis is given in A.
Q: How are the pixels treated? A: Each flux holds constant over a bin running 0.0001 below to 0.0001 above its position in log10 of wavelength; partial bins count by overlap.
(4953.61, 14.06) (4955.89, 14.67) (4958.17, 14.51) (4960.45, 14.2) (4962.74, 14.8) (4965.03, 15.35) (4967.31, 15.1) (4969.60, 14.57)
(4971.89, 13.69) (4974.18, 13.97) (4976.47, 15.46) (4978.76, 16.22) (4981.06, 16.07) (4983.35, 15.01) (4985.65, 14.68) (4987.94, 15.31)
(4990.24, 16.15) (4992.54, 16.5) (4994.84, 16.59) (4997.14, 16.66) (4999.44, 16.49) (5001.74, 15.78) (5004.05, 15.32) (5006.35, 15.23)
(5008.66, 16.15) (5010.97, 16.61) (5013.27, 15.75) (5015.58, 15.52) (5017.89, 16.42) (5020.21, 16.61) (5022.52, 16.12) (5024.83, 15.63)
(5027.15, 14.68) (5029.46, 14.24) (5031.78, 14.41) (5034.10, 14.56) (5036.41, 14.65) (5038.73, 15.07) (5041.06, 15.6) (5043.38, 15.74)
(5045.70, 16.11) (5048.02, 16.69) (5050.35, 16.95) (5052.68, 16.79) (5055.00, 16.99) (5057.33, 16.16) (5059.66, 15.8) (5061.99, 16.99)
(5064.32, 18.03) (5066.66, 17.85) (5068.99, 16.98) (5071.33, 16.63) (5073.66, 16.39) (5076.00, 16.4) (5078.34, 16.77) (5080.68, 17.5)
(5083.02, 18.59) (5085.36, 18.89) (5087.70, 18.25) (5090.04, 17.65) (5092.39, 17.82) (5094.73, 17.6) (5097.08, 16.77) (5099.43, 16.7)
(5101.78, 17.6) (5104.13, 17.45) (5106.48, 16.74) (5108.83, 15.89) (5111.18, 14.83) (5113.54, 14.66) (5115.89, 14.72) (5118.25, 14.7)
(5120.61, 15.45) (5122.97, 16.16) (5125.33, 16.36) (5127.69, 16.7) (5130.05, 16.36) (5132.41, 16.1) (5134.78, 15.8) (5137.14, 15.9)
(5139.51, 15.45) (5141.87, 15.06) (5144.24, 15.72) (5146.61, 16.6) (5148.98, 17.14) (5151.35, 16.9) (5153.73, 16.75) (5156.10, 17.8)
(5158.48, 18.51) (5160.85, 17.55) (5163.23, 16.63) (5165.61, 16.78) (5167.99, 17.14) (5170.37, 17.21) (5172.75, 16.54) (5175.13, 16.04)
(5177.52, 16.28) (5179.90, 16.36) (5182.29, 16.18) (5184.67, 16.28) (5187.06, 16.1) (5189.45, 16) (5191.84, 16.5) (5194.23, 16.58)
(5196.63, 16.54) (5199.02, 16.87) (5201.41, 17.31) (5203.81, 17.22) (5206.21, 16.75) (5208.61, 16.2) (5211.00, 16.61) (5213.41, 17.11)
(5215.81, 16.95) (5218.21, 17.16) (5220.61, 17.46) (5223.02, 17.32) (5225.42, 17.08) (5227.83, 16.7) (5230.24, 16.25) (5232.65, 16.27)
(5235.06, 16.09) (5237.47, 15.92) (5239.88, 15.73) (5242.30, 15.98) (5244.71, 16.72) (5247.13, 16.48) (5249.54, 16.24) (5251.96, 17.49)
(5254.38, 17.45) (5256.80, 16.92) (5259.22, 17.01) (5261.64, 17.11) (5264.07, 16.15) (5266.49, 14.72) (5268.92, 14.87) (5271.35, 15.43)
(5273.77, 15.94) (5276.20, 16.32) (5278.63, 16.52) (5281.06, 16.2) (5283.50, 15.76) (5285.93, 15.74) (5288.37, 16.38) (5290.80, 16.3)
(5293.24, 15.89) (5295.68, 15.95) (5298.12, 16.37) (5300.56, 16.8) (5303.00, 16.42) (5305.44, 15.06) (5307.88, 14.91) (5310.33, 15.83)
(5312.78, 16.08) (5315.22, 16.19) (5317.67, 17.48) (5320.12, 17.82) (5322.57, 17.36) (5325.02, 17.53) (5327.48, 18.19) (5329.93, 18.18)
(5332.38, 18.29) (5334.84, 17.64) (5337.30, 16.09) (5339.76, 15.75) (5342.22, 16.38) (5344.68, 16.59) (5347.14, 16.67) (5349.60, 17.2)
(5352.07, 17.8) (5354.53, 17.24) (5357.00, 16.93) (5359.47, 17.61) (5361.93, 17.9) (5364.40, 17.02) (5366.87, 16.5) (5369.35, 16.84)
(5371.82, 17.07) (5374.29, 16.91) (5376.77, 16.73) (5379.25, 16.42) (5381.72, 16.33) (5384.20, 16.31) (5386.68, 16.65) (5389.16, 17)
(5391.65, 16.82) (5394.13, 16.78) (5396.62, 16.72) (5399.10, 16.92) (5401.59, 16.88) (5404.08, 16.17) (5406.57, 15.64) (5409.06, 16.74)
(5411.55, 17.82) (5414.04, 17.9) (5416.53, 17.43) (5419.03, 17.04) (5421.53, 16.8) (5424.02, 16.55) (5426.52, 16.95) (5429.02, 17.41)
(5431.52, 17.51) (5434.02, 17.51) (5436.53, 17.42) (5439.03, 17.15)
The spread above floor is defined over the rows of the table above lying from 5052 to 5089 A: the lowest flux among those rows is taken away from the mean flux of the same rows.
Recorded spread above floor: 1.4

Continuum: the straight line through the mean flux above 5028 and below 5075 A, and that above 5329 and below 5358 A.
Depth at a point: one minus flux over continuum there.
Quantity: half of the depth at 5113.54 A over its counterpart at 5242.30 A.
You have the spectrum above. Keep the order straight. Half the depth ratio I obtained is 1.1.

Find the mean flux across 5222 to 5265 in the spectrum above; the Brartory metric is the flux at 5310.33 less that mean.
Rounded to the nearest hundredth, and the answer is -0.78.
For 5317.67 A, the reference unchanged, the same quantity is 0.87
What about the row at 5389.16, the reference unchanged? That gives 0.39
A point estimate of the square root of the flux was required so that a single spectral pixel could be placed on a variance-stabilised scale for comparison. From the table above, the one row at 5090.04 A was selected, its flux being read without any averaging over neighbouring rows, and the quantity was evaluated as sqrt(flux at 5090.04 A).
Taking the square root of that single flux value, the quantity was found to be 4.20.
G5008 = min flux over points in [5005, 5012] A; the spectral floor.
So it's 15.23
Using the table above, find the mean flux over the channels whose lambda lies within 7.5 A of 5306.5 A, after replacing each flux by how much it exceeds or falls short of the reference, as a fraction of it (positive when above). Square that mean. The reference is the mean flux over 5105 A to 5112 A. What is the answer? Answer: 0.0000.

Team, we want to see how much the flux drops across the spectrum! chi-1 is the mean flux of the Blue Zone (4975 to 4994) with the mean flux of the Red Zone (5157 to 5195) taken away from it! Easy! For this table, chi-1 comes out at -1.0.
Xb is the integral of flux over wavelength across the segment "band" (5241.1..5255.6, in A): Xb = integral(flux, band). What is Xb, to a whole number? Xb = 243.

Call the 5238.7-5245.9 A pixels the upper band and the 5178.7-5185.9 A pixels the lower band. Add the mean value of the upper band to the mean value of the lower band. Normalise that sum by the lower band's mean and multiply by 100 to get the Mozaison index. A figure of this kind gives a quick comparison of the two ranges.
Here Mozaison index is 199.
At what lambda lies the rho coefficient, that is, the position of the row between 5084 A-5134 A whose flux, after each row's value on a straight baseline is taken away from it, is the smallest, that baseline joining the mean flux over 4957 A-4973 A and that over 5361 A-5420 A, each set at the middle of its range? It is 5113.54 A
